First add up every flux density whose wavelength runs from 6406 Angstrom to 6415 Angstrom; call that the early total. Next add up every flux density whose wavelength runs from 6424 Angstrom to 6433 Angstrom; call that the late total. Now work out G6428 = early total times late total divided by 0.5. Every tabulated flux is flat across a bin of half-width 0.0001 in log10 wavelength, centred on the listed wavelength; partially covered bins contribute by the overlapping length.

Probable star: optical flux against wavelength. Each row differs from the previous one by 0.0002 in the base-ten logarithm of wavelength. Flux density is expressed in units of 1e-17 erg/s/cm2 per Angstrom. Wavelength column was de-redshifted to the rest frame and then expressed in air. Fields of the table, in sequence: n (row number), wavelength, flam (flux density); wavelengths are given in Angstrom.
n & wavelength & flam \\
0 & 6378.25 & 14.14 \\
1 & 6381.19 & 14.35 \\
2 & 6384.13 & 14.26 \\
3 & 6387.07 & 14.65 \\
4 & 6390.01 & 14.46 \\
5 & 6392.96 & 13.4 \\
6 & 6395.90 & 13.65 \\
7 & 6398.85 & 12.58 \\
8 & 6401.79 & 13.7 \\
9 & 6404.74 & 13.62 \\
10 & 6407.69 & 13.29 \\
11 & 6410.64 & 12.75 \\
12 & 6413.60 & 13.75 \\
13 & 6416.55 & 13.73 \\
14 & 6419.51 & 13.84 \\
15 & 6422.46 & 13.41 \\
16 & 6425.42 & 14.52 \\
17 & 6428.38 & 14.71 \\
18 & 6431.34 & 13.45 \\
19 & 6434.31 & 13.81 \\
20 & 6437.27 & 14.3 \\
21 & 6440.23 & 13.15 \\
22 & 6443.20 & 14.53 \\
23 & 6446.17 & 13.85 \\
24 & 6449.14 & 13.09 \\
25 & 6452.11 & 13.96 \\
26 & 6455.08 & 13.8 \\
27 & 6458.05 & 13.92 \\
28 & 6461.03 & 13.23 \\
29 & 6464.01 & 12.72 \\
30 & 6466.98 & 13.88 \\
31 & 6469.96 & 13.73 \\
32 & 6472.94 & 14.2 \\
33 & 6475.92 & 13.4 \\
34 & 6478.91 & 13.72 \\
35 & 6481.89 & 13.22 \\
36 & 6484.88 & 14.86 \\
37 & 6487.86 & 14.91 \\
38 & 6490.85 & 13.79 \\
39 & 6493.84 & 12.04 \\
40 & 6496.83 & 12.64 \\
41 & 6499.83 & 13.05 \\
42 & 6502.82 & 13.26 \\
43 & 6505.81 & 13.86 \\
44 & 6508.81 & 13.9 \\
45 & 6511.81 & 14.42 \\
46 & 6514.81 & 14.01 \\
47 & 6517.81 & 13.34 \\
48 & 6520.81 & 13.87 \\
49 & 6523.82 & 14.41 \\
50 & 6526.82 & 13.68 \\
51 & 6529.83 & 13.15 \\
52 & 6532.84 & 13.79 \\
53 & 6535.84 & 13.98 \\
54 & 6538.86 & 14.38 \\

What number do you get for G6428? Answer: 3396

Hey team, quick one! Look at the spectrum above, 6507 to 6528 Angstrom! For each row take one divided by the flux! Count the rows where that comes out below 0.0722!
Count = 5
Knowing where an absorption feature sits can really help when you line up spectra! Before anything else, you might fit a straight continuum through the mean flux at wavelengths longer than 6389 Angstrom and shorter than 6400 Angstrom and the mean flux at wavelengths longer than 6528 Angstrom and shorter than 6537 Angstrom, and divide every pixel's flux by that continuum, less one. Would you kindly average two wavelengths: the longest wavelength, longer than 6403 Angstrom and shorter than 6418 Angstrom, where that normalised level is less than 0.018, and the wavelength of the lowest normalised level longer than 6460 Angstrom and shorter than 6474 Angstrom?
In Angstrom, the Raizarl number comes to 6440.3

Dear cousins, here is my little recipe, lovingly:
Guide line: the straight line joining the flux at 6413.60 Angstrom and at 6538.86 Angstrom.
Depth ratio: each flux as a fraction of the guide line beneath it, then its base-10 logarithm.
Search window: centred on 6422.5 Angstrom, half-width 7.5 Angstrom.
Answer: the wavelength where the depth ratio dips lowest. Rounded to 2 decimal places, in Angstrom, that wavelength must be 6422.46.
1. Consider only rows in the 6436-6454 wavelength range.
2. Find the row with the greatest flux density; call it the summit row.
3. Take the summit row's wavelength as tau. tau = 6443.20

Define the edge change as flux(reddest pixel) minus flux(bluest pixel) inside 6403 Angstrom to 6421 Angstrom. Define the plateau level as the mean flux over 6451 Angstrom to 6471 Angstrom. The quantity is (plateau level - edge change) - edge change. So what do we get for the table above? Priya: 13.2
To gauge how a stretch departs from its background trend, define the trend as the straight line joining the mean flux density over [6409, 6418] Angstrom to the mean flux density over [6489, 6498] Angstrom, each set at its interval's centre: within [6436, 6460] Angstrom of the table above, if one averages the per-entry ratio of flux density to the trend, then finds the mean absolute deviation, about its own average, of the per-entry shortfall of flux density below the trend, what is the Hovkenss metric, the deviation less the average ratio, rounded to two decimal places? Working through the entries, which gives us -0.69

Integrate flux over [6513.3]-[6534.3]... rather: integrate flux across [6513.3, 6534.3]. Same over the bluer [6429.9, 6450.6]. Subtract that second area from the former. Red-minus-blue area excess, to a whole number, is 4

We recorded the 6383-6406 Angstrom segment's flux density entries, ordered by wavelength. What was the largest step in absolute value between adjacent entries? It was 1.1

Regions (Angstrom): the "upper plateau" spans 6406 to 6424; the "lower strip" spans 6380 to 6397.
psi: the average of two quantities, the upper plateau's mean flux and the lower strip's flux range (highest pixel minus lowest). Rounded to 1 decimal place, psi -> 7.4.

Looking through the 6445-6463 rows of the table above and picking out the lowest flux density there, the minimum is 13.09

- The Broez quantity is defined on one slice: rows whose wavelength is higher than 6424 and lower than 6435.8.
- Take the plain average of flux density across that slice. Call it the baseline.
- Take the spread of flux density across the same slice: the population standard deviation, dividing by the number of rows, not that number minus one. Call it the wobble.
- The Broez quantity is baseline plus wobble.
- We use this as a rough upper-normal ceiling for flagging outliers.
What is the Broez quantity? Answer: 14.6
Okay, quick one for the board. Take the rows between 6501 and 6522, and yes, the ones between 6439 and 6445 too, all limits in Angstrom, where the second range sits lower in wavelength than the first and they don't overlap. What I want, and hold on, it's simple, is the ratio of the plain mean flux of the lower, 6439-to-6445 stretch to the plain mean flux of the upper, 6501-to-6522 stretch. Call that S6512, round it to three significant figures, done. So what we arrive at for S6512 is 1.00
